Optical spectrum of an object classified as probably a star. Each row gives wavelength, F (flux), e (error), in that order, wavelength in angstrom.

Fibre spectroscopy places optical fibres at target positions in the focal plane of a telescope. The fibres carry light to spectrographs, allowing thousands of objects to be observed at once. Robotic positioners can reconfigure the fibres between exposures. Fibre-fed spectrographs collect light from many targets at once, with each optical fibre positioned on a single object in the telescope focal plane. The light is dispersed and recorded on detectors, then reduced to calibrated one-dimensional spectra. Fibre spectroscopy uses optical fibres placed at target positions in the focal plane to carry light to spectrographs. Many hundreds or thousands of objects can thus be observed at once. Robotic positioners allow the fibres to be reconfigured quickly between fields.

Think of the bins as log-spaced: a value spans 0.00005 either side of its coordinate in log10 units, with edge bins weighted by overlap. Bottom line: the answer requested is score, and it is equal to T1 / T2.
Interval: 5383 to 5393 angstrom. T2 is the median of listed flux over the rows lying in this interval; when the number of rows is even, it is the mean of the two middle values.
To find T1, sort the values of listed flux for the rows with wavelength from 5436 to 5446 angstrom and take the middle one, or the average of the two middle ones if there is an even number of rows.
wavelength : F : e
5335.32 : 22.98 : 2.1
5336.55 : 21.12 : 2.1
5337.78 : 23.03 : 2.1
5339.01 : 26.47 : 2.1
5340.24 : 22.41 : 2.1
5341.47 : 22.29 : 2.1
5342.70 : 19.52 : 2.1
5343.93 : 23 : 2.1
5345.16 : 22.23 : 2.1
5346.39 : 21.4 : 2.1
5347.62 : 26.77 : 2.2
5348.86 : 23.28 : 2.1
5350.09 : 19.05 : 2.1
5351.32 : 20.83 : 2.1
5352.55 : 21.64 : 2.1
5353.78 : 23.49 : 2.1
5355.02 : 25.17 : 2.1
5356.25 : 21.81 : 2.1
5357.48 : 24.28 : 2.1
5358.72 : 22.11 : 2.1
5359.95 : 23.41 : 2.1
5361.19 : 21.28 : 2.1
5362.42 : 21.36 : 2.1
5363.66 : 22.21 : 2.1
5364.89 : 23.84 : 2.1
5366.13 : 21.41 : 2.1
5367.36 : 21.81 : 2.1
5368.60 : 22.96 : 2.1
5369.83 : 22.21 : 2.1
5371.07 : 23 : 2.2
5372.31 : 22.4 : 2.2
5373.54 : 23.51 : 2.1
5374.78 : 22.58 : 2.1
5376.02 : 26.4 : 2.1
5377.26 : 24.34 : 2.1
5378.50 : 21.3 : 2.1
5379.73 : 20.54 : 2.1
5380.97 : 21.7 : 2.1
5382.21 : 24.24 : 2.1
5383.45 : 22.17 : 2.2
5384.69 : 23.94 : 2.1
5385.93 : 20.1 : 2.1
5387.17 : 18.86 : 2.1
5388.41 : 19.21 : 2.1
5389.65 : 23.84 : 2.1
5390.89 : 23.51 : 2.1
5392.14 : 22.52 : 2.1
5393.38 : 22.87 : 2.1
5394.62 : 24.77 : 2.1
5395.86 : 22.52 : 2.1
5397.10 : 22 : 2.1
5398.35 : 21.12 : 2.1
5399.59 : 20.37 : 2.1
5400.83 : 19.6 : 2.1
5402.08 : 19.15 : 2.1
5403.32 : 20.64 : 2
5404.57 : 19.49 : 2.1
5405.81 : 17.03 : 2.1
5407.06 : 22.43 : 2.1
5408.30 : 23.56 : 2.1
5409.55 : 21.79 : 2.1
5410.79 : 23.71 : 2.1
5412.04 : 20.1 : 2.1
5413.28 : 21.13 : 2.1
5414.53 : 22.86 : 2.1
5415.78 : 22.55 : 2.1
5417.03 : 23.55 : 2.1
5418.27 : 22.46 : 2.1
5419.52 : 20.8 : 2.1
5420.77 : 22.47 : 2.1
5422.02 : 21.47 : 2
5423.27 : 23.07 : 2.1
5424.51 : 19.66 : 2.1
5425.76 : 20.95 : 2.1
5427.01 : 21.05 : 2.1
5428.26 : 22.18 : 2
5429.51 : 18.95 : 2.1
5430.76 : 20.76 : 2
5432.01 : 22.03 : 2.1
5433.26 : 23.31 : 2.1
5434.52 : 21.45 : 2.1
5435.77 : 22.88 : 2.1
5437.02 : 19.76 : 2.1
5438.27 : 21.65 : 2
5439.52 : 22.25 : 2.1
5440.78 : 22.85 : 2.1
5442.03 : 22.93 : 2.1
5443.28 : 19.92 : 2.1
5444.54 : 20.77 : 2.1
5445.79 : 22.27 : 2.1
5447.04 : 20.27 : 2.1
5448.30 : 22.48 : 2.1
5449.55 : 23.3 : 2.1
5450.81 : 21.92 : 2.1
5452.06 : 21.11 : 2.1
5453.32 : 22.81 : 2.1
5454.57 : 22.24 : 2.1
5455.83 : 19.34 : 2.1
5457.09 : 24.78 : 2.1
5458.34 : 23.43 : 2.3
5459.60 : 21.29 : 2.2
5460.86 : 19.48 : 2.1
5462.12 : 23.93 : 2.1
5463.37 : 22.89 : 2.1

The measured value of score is 0.98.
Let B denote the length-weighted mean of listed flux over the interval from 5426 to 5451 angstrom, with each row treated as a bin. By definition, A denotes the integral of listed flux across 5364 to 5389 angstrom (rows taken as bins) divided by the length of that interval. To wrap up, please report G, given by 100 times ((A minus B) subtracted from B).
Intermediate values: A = 22.3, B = 21.6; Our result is 2092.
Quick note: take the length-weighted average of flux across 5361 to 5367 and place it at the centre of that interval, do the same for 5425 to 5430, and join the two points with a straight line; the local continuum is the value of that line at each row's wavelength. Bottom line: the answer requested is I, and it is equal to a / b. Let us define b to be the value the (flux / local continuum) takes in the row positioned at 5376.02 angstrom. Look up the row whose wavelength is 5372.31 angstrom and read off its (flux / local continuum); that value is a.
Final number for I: 0.85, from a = 1.02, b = 1.21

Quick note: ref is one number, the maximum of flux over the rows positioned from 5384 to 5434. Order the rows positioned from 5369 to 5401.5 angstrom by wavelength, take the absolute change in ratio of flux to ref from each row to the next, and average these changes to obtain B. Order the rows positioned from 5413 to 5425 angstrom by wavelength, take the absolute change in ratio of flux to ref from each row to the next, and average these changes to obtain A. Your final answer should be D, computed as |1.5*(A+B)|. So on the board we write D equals 0.19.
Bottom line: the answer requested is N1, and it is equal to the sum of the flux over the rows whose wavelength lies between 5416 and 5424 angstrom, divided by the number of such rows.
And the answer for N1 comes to 22.30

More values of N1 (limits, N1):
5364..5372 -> 22.54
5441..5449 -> 21.44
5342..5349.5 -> 22.70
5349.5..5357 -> 22.00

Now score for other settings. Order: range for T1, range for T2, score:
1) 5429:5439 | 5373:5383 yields 0.94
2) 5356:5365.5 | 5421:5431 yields 1.06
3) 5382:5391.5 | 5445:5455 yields 1.03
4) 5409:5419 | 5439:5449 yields 1.01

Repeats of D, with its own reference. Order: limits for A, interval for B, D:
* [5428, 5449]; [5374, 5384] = 0.23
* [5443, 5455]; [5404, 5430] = 0.19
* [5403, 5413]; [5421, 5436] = 0.25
